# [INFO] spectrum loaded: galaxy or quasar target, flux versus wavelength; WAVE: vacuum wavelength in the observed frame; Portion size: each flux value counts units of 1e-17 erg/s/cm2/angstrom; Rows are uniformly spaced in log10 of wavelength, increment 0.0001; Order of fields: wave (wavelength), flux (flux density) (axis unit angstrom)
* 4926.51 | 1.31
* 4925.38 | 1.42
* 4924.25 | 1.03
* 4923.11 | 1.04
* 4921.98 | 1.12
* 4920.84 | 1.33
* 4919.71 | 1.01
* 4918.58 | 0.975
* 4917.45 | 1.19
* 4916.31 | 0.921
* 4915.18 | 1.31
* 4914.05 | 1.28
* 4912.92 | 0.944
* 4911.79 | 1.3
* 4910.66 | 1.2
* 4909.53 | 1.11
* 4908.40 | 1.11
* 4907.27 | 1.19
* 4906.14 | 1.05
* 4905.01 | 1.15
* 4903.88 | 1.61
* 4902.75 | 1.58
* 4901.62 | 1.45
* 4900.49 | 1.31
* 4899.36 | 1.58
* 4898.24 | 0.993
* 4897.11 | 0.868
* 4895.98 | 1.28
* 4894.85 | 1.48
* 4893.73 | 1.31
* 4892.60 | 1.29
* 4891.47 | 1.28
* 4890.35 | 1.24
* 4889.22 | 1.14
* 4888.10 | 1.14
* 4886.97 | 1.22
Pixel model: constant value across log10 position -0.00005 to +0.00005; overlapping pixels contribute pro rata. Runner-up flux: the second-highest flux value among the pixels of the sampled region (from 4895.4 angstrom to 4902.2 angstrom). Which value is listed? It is 1.45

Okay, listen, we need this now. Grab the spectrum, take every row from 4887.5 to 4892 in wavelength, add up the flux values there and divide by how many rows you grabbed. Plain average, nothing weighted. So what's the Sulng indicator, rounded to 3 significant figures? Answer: 1.20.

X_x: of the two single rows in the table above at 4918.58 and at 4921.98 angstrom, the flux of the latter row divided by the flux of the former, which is 1.15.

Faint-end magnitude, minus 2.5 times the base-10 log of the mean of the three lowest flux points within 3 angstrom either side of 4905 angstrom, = -0.13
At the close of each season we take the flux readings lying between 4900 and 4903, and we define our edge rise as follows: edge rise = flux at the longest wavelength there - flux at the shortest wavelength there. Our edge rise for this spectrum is 0.27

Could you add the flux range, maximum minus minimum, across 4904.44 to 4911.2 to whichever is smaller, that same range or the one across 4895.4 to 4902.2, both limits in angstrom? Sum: 0.30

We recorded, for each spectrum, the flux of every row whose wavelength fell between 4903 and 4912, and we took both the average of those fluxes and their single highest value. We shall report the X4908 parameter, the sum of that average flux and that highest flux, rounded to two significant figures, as 2.8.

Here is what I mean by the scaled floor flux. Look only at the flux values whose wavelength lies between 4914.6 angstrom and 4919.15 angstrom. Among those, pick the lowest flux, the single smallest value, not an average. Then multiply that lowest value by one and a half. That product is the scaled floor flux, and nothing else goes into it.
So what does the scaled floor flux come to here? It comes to 1.38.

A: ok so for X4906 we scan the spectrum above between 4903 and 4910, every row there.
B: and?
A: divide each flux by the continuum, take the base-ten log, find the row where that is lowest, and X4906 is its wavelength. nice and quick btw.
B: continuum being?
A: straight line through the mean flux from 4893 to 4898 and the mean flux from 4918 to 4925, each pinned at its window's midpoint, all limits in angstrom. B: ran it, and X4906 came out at 4906.14 angstrom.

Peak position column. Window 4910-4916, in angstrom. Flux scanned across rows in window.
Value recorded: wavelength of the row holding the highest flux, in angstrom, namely 4915.18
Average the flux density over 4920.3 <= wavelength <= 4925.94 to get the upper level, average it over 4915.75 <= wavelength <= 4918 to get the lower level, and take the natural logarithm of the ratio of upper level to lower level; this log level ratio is 0.12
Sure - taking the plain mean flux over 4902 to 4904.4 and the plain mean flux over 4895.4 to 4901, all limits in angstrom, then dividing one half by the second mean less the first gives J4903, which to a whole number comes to -1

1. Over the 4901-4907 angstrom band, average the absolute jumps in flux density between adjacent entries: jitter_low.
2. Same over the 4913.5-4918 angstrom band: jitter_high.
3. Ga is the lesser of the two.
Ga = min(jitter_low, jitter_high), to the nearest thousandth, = 0.180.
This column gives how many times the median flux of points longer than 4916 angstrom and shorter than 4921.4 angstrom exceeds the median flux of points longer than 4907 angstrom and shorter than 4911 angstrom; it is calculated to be 0.88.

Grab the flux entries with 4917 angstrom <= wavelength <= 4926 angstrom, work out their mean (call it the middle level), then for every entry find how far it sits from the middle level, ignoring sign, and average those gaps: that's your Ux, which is 0.13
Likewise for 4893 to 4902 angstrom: 0.18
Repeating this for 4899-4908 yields 0.19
